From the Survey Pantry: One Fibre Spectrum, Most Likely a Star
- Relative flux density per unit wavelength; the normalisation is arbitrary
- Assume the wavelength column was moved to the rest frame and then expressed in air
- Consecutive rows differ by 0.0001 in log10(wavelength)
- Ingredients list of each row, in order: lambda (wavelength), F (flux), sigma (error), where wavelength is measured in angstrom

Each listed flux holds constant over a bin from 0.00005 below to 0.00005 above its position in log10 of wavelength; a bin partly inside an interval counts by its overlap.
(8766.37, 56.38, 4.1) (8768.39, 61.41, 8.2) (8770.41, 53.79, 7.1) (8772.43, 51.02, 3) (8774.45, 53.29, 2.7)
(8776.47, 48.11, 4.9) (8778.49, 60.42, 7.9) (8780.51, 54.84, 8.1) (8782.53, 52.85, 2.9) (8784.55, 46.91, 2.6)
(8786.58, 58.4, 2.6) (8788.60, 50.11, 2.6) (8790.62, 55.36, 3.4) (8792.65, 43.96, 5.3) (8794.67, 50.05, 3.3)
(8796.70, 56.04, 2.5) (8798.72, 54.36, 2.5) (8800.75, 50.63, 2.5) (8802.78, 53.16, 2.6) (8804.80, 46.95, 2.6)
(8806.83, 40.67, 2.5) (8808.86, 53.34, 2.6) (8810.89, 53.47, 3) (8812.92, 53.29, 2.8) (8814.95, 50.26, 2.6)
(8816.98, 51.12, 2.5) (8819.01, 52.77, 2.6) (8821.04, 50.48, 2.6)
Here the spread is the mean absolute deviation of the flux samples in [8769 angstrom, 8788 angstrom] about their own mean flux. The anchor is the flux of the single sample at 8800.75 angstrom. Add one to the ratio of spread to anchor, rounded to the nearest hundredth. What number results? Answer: 1.06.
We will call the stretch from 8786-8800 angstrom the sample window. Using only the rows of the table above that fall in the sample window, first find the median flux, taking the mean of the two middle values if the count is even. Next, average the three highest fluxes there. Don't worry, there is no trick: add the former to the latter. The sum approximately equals 111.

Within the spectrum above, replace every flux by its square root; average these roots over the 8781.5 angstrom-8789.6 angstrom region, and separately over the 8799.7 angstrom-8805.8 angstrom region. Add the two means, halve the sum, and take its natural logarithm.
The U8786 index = 1.97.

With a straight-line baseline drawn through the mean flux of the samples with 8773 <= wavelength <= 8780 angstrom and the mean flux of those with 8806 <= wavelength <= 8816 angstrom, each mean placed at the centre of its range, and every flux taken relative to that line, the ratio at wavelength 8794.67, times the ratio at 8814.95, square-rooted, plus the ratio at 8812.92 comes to 2.05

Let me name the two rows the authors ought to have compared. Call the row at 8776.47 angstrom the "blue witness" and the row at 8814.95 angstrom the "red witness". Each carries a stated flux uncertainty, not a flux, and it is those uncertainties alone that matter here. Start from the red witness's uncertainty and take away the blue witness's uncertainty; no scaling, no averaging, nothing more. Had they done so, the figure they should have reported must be -2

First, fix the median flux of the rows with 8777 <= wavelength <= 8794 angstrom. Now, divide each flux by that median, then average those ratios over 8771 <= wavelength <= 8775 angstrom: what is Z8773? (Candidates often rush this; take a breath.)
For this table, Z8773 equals 0.97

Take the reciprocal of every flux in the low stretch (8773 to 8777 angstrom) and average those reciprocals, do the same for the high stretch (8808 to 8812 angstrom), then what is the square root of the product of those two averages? 0.0192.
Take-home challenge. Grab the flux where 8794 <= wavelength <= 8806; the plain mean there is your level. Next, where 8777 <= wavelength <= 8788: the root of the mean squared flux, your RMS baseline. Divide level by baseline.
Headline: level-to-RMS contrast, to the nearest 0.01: 0.94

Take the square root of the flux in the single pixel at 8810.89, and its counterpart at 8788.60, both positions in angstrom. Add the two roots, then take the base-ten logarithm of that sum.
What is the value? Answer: 1.16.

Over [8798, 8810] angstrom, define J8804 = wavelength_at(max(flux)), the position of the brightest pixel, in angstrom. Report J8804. 8798.72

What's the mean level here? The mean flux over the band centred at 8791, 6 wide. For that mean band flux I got 50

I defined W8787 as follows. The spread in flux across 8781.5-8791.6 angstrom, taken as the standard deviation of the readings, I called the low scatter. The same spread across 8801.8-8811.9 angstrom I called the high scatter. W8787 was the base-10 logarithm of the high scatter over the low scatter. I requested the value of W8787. 0.10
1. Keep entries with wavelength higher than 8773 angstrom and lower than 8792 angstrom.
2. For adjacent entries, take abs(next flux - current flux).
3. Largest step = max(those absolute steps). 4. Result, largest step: 12.3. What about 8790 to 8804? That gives 11.4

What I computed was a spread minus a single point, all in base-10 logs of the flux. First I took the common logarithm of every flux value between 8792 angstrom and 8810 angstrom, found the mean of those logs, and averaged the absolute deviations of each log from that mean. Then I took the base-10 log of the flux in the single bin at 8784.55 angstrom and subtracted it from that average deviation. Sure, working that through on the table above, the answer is -1.63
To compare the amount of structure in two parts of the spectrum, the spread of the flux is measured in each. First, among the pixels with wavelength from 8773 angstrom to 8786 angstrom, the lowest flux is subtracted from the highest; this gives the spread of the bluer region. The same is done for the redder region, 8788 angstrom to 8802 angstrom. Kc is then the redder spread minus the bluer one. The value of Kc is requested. -1.4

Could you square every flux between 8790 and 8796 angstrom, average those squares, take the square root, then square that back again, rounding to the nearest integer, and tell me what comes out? 2501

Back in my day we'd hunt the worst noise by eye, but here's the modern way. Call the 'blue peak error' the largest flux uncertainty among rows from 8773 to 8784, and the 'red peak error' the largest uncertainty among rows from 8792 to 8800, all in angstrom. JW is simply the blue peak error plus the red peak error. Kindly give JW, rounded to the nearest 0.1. 13.4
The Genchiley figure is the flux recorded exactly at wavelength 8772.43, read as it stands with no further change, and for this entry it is 51.02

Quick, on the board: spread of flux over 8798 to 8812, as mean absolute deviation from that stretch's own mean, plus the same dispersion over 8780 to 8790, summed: 7.0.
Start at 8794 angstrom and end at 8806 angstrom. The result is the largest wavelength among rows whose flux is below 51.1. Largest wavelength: 8804.80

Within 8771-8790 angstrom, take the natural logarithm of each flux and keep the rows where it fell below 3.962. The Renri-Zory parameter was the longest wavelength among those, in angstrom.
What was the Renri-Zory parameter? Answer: 8788.60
